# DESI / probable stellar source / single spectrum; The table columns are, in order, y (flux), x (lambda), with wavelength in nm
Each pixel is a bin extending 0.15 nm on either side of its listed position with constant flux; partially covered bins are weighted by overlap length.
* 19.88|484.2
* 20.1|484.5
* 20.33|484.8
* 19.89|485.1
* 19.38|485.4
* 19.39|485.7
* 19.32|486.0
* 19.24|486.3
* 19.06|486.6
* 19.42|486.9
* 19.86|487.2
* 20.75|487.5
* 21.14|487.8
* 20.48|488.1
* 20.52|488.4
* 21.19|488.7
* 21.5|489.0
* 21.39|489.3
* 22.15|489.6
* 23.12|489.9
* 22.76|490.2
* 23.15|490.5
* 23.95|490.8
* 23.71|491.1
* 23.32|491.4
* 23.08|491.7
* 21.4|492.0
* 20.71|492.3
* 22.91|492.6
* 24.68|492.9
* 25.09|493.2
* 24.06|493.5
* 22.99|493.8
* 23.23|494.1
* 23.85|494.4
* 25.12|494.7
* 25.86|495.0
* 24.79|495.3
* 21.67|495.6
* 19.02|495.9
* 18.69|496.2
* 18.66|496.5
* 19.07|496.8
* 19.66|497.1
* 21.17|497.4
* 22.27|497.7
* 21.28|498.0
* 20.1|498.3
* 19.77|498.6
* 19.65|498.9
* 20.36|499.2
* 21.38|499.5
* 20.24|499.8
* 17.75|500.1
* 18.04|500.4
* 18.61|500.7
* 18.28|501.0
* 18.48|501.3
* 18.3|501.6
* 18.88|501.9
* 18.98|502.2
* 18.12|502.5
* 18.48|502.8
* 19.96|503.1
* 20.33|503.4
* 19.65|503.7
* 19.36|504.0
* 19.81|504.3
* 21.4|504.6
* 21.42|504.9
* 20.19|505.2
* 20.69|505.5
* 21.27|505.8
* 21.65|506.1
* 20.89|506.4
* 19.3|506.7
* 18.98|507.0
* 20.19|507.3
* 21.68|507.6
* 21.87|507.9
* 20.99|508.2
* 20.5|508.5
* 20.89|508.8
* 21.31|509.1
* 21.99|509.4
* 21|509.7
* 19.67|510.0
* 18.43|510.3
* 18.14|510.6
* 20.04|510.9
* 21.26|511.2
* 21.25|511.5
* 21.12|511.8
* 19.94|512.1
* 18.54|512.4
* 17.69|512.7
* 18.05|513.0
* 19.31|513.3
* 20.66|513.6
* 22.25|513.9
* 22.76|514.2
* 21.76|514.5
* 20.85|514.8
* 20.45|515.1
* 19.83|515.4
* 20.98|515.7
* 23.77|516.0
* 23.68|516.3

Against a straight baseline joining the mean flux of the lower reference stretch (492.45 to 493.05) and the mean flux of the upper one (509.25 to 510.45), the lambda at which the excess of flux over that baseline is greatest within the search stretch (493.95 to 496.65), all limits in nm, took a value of 495.0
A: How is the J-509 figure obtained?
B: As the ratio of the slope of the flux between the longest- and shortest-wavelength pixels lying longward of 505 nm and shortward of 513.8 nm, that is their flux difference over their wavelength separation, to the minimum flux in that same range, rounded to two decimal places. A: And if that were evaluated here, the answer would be 0.00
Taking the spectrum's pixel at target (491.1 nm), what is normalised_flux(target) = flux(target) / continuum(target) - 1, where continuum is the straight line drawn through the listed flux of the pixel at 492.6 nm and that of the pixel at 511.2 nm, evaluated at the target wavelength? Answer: 0.029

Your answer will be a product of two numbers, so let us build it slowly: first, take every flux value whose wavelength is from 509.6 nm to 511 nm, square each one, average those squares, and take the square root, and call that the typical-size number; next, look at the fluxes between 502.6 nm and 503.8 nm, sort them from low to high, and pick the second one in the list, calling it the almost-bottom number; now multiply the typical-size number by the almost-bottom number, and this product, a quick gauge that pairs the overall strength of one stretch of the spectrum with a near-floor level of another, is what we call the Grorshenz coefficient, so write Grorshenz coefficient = 383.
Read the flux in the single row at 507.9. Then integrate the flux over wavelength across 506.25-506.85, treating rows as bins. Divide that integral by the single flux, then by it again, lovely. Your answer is 0.025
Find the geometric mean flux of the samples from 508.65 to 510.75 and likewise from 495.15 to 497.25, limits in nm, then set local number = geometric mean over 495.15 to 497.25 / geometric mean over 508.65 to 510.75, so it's 1.00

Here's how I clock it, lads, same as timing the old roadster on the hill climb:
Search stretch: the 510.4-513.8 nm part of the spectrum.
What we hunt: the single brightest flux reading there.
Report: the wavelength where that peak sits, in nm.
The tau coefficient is 511.2 nm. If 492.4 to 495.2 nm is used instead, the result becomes 495.0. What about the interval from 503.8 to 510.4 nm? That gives 509.4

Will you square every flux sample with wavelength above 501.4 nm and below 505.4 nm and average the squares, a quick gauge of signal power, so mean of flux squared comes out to 385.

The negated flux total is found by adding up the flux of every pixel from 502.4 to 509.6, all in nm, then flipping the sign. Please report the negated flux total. -491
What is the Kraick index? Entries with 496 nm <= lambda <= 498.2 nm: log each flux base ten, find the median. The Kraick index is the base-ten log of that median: 0.112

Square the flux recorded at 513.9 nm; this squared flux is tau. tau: 495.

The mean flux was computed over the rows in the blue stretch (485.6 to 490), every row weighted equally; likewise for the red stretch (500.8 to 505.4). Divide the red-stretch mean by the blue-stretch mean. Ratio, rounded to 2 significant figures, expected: 0.95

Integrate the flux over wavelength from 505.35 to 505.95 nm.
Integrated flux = 13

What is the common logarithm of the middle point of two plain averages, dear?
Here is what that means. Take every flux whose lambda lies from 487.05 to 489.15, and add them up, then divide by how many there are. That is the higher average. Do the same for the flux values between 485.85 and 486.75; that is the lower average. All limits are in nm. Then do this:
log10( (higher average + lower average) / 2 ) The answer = 1.30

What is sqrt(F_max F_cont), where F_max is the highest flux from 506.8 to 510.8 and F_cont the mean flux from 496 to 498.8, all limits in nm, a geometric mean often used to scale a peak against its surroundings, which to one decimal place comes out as 21.0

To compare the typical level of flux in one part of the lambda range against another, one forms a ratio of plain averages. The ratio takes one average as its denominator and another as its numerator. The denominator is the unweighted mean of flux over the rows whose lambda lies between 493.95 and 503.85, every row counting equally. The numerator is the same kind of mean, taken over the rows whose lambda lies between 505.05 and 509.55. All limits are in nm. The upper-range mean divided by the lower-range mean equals 1.03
